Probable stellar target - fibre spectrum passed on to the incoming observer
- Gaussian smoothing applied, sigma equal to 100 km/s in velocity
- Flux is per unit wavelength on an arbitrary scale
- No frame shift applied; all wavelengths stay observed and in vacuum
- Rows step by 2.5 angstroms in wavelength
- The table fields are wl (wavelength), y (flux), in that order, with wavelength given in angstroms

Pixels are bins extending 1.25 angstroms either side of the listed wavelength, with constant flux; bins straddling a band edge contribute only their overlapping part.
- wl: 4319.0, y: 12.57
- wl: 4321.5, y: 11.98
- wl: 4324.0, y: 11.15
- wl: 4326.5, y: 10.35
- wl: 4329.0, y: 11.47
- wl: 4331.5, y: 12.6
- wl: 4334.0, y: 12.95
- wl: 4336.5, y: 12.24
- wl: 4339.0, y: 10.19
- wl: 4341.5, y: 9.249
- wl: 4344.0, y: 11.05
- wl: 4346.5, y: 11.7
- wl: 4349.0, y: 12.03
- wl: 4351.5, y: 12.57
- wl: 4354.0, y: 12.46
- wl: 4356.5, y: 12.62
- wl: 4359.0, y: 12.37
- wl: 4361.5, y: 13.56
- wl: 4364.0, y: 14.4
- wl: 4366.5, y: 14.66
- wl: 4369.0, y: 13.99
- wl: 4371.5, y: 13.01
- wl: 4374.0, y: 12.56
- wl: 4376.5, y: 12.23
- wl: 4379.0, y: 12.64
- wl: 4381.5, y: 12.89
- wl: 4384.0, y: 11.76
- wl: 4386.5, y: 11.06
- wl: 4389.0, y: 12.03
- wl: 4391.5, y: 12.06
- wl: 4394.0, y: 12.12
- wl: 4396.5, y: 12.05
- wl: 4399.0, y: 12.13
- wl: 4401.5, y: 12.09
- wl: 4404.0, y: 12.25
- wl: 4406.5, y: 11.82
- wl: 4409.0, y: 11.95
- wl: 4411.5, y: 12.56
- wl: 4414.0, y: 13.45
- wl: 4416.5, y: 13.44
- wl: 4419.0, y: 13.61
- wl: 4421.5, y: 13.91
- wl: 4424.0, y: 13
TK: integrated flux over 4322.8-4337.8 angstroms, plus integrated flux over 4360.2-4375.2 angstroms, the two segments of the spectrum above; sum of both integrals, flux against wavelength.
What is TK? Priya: 382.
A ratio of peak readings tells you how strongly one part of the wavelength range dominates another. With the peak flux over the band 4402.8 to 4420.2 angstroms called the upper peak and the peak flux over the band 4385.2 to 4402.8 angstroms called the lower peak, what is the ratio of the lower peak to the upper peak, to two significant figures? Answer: 0.89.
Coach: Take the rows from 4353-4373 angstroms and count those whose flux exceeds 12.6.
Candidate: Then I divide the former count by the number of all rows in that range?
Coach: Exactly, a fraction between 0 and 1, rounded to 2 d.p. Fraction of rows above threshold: 0.75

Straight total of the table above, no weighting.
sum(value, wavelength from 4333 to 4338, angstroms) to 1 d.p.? 25.2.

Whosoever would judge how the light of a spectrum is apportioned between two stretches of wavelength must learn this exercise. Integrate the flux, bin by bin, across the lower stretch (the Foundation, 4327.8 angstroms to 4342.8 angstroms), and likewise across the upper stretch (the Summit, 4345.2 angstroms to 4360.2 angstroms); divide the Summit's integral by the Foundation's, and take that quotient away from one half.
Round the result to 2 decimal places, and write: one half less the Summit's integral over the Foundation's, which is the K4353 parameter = -0.57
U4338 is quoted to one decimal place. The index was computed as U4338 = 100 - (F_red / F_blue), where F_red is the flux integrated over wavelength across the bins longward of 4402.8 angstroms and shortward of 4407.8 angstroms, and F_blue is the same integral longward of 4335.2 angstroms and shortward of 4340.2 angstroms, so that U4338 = 98.9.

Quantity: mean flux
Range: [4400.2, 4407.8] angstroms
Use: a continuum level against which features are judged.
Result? 12.1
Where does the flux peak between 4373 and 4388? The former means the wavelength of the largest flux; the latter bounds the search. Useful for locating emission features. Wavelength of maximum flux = 4381.5 angstroms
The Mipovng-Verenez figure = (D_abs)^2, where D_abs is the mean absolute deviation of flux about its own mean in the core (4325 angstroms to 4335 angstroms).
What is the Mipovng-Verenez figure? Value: 0.87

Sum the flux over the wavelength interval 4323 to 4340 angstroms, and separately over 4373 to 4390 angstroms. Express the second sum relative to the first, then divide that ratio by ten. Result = 0.105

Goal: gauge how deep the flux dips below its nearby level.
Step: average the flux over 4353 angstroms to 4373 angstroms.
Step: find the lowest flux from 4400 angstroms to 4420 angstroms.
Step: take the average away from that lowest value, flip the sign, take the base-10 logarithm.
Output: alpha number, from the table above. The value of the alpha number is 0.19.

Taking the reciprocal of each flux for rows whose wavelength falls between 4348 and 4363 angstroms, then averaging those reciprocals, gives 0.079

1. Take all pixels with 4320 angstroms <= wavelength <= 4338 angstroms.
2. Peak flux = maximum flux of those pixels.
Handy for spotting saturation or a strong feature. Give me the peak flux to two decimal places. 12.95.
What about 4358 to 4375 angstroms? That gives 14.66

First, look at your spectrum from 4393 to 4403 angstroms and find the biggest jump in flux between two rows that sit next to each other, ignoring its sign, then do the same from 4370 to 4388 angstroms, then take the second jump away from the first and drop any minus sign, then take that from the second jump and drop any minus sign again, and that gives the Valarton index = 0.1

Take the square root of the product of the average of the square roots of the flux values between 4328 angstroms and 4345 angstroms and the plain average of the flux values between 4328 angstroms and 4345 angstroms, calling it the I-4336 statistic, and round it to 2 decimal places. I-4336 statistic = 6.20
